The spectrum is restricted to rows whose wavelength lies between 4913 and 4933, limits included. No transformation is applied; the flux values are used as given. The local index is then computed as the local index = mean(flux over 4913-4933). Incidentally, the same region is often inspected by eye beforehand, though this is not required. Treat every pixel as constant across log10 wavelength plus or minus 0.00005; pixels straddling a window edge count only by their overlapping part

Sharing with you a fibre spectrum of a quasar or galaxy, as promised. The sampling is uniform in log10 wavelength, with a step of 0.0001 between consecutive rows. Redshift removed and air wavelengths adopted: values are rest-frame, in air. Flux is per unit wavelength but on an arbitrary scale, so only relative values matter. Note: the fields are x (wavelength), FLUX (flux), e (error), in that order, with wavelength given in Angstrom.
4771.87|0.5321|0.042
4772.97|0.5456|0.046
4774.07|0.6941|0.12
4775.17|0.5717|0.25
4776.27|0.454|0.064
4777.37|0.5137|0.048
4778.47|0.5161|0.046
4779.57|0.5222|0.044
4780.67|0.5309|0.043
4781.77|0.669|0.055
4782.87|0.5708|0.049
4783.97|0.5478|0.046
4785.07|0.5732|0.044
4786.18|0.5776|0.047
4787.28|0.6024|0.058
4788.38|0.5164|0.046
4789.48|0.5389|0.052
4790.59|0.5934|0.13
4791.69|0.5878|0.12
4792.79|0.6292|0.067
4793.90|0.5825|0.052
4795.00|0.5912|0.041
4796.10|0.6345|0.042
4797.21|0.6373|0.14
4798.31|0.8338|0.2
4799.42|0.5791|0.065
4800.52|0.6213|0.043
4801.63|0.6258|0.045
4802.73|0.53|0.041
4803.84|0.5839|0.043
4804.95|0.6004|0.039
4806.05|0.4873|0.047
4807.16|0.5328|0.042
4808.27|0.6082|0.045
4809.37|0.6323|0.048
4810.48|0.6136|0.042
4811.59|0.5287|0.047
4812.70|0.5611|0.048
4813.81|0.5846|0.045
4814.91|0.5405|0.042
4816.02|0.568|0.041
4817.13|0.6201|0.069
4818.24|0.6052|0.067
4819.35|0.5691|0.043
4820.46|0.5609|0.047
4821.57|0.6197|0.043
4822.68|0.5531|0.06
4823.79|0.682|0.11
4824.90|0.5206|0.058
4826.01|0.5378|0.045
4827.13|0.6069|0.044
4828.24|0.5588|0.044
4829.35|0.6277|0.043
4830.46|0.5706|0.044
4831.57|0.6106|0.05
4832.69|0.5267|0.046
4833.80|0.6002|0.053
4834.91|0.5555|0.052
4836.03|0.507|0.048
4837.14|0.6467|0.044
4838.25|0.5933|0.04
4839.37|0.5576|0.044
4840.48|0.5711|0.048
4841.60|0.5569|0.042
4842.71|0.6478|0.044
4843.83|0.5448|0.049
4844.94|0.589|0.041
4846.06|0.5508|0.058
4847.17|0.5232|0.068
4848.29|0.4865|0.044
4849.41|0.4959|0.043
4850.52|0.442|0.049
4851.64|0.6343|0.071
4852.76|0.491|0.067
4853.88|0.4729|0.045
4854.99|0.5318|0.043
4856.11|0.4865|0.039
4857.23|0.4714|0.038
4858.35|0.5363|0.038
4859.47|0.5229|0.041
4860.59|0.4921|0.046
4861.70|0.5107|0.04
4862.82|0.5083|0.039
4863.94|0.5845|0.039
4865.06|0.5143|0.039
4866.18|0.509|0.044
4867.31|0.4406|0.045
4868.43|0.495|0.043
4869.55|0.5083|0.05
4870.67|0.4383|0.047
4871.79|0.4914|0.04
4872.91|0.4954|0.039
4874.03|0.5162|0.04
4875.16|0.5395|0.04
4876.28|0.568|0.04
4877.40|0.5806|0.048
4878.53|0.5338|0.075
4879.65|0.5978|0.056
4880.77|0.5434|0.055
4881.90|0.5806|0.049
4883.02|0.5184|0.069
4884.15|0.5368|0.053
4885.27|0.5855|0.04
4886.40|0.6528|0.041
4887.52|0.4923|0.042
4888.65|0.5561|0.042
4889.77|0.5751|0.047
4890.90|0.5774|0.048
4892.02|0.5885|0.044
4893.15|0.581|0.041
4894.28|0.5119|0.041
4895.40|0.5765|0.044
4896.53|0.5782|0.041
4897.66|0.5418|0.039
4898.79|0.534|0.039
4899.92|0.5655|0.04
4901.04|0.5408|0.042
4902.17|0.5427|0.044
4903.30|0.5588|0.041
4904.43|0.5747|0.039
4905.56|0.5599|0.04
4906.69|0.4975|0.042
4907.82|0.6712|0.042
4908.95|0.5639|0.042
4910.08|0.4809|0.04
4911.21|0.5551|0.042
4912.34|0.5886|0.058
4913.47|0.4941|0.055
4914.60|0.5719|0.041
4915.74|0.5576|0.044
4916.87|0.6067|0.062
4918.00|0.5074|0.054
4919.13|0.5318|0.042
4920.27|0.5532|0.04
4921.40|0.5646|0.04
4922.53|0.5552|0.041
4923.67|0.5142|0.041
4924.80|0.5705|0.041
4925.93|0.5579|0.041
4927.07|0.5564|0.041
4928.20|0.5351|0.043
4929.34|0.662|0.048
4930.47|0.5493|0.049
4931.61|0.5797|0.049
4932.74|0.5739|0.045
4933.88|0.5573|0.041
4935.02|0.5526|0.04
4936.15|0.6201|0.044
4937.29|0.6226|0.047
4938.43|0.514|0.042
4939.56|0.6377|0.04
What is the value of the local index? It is 0.558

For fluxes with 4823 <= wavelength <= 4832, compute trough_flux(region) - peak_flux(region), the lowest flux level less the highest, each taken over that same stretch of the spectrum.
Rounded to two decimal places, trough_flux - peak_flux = -0.16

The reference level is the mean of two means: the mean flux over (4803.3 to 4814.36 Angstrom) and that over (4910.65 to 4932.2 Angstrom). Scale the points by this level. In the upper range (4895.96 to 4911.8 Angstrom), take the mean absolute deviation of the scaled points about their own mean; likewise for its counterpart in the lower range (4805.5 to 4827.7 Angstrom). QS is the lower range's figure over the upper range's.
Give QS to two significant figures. 1.4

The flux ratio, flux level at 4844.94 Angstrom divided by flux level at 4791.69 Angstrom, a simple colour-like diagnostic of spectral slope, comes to 1.00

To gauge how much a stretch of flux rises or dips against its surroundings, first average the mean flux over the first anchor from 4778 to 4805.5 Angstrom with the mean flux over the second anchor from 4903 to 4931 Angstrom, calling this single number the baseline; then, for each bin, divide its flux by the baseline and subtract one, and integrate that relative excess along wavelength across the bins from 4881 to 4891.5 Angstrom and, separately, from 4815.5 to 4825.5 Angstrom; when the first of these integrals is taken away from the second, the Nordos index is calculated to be 0.4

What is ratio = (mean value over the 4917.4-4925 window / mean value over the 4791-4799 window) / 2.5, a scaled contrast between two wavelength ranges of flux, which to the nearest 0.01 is 0.34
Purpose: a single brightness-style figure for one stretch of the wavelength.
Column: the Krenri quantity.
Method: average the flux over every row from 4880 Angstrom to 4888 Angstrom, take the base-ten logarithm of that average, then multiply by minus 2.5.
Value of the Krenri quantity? 0.63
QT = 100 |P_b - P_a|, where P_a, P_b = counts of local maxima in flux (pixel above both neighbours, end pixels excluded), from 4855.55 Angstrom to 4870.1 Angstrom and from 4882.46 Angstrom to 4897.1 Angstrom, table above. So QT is 100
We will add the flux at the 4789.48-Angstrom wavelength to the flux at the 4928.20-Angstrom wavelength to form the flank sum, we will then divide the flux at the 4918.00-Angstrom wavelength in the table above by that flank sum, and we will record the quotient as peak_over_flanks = 0.472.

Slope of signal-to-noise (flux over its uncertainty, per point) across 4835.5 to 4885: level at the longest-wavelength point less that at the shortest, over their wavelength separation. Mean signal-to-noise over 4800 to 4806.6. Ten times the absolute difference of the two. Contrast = 134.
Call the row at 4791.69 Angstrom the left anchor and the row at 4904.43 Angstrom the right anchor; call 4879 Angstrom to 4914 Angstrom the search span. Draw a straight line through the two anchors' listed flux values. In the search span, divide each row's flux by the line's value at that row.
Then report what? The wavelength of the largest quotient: 4907.82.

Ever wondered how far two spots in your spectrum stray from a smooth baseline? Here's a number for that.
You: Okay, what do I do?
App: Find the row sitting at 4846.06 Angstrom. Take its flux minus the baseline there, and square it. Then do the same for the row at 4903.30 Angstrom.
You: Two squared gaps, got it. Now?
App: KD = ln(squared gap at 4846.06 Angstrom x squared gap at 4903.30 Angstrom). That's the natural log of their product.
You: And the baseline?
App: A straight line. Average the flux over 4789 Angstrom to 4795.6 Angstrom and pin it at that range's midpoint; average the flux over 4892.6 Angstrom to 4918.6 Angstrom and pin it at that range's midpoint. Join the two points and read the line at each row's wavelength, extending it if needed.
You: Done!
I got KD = -19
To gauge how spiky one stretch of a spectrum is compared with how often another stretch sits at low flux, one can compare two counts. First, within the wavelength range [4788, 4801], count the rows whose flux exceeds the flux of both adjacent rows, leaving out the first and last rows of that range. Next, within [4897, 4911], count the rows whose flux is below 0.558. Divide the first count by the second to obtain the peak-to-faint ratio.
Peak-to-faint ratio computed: 0.50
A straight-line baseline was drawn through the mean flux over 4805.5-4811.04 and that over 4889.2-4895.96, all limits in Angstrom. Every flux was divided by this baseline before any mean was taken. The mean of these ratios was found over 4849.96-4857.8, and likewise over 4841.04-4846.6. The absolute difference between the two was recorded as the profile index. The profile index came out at 0.13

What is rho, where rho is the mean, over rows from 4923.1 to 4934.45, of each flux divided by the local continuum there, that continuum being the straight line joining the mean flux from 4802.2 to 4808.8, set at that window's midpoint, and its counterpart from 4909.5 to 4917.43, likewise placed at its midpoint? 1.03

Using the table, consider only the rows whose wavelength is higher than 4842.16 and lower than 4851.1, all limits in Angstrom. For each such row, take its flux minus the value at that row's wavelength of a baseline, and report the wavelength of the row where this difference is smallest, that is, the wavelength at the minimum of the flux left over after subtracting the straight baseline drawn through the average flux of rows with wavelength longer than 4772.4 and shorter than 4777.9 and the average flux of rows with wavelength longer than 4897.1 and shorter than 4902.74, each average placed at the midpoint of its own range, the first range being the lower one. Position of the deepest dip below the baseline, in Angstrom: 4850.52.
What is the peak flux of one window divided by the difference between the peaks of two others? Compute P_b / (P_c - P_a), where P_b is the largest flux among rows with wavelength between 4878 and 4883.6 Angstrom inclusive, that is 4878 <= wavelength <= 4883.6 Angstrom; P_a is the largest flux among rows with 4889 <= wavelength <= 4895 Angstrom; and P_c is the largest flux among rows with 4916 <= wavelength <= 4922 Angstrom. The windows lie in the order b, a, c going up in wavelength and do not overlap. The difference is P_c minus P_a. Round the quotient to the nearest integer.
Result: 33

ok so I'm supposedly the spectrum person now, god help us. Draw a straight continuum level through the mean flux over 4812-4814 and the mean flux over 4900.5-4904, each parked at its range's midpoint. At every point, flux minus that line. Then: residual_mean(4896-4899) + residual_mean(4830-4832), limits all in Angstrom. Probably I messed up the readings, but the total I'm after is 0.03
